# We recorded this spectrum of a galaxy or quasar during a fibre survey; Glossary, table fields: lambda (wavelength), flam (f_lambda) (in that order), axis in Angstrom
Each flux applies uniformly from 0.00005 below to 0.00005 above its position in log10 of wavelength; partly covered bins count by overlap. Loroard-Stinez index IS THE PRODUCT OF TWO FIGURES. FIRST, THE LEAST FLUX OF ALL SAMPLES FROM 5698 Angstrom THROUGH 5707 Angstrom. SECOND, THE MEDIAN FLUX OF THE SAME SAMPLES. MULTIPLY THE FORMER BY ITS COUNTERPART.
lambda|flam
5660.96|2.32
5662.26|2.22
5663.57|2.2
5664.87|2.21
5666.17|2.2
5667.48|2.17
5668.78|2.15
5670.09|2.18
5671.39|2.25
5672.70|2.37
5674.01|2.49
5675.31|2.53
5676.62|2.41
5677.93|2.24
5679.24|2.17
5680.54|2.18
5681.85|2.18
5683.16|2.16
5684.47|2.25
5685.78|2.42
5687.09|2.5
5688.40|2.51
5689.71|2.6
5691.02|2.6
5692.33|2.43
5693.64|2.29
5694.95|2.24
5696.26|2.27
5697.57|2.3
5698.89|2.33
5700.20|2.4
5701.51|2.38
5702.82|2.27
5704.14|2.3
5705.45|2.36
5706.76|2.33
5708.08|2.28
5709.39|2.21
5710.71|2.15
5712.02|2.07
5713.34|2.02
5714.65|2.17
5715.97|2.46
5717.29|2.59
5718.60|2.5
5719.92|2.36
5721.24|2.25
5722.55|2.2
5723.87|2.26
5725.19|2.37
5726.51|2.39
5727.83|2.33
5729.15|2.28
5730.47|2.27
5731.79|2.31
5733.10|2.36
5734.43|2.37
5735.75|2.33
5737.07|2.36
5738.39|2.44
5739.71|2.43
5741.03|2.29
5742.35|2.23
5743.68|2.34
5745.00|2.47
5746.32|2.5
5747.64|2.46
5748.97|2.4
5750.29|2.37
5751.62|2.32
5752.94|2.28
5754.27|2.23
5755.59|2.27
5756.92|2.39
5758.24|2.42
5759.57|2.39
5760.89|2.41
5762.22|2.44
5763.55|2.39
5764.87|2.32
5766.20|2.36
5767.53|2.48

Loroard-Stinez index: 5.29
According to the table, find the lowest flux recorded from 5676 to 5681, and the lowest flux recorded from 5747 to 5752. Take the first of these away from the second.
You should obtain 0.15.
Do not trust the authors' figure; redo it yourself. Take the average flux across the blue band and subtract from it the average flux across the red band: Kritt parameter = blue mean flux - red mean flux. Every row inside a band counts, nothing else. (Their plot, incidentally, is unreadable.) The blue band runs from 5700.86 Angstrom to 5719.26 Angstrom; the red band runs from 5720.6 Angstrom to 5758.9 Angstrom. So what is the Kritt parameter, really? -0.05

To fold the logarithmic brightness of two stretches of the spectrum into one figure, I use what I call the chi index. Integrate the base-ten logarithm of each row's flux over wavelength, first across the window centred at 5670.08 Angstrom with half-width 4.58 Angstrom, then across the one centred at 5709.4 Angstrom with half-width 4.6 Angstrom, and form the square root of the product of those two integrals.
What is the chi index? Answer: 3.19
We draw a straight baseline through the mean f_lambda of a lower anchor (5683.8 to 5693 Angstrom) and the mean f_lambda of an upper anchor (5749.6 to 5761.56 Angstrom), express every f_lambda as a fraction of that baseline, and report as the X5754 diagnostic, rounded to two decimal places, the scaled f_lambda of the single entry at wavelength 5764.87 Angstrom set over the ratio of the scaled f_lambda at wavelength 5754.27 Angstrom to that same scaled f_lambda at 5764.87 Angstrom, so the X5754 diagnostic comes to 1.05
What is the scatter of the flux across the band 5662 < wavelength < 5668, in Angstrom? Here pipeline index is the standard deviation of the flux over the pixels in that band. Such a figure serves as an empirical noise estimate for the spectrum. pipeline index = 0.02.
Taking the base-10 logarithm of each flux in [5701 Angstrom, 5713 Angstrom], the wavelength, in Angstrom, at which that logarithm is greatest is 5701.51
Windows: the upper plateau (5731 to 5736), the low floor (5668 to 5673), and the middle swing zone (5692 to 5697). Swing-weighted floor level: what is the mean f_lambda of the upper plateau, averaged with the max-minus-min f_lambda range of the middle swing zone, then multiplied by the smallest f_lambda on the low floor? 2.72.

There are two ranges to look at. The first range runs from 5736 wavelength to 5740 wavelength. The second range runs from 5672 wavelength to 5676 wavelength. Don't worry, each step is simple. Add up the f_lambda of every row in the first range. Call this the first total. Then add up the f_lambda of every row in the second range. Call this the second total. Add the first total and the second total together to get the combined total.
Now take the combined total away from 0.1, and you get -14.5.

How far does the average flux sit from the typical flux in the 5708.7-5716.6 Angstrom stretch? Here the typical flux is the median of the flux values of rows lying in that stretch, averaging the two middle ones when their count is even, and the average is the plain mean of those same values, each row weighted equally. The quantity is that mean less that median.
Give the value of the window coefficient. 0.020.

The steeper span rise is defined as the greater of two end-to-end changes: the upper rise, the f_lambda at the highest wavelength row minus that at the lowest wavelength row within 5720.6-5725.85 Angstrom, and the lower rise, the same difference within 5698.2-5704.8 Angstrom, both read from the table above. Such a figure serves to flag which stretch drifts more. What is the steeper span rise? 0.12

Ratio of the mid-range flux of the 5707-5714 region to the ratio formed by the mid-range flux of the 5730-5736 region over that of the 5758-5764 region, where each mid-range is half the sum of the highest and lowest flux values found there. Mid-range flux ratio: 2.24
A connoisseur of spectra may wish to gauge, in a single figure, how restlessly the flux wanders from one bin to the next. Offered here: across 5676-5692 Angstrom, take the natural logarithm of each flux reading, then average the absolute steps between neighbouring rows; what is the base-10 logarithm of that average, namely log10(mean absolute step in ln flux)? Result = -1.56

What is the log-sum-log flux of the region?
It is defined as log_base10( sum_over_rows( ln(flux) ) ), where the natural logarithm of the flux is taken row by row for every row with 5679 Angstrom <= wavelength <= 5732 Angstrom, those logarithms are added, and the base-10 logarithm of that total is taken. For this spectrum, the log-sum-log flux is 1.5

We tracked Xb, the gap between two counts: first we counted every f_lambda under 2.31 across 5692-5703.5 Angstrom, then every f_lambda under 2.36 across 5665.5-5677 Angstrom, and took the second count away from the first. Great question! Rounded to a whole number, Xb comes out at 0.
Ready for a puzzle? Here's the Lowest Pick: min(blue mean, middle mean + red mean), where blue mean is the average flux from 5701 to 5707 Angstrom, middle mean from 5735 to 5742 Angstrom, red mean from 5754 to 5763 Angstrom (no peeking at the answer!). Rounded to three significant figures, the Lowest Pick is 2.33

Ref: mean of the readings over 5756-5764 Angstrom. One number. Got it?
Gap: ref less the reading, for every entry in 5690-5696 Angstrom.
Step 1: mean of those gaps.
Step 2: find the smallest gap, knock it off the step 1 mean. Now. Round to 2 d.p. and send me 0.21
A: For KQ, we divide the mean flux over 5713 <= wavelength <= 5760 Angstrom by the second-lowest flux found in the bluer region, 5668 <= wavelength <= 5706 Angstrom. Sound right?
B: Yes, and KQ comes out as 1.086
